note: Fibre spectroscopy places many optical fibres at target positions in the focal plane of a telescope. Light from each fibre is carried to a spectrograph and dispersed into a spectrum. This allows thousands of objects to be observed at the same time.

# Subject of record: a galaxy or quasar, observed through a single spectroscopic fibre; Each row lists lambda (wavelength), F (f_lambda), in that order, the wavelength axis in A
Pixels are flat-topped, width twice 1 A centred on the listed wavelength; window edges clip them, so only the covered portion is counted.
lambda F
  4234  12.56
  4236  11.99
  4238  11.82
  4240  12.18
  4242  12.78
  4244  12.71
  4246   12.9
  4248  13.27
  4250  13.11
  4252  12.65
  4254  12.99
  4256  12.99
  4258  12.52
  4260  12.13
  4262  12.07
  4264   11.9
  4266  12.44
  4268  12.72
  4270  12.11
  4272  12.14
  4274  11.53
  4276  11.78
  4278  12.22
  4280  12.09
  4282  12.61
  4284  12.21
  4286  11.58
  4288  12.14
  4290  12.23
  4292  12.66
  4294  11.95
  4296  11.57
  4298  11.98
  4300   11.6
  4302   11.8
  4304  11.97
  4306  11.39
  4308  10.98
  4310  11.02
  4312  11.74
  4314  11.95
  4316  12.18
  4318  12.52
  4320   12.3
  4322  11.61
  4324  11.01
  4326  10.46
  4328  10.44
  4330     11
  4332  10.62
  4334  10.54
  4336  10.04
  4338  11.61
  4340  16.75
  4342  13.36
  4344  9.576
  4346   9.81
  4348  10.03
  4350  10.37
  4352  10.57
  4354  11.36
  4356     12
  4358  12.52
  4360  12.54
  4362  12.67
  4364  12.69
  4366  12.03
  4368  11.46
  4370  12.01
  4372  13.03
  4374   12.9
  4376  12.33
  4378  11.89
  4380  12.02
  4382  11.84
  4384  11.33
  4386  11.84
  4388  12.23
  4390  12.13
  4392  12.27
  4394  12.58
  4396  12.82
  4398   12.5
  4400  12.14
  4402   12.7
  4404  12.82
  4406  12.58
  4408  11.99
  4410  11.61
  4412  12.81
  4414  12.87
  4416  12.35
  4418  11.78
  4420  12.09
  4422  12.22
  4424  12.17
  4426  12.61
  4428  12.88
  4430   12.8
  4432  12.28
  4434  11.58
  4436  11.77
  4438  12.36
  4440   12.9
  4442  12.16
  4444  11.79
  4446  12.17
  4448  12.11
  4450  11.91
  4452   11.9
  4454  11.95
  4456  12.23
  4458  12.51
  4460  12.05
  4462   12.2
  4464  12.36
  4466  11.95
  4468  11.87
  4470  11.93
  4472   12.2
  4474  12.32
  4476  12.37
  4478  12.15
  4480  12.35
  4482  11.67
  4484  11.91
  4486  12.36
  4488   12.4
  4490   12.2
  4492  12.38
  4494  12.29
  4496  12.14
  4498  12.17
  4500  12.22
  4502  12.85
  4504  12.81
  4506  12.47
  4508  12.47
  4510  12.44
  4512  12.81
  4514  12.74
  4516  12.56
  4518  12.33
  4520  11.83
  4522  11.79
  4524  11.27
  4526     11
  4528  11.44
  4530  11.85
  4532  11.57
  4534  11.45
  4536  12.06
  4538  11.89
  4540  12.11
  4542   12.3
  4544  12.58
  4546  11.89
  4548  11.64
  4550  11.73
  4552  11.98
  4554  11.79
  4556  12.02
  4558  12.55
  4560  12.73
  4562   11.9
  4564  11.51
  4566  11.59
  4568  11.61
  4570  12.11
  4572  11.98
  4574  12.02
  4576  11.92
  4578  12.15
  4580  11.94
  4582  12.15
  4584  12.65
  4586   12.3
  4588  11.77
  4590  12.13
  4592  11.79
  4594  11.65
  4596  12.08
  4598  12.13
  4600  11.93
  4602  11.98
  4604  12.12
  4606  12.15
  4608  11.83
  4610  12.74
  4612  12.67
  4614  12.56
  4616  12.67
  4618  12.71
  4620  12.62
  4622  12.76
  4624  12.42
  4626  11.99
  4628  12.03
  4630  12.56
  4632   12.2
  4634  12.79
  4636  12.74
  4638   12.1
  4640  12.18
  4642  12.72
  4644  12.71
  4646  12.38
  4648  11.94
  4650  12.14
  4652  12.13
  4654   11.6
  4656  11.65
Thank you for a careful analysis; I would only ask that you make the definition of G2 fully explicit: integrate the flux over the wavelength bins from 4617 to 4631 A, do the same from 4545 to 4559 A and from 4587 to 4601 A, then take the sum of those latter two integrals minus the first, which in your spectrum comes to 160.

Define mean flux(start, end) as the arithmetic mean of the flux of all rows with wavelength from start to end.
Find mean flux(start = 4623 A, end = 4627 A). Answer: 12.2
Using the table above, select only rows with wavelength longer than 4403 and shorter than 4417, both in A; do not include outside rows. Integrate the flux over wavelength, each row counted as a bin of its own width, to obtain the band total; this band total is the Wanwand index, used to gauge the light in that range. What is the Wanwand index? 174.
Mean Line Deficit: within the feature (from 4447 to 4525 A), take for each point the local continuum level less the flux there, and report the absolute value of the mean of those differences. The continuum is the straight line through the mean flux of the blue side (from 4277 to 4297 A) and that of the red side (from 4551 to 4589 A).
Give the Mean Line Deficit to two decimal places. 0.15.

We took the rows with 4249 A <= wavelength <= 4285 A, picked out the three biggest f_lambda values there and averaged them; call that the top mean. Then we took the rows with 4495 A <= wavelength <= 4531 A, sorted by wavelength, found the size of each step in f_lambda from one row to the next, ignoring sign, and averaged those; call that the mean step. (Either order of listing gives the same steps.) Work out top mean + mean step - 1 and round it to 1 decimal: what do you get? 12.3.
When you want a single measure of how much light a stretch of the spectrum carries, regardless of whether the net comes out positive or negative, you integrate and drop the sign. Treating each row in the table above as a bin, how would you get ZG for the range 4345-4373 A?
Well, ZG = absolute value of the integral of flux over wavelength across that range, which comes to 326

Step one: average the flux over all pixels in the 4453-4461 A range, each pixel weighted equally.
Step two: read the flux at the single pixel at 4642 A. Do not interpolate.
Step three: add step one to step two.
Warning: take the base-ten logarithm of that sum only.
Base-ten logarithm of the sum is 1.40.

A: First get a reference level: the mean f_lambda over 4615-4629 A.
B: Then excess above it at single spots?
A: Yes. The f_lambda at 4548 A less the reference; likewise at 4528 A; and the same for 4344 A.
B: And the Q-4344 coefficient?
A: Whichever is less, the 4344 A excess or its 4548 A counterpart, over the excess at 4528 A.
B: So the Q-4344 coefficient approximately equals 2.8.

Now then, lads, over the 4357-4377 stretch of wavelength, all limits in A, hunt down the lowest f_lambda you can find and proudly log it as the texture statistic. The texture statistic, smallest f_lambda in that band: 11.46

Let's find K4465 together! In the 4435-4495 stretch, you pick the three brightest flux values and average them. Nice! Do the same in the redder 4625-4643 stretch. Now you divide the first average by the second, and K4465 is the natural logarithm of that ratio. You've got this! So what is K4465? -0.012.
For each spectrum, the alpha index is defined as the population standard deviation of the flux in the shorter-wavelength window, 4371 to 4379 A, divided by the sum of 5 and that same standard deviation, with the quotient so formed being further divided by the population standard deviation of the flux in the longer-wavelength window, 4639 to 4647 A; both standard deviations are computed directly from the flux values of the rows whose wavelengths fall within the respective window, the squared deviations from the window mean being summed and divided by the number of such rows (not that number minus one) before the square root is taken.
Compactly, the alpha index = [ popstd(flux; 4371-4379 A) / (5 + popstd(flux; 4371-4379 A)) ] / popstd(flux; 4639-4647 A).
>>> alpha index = 0.4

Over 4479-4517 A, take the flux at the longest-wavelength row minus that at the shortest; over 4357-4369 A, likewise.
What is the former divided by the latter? -0.20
